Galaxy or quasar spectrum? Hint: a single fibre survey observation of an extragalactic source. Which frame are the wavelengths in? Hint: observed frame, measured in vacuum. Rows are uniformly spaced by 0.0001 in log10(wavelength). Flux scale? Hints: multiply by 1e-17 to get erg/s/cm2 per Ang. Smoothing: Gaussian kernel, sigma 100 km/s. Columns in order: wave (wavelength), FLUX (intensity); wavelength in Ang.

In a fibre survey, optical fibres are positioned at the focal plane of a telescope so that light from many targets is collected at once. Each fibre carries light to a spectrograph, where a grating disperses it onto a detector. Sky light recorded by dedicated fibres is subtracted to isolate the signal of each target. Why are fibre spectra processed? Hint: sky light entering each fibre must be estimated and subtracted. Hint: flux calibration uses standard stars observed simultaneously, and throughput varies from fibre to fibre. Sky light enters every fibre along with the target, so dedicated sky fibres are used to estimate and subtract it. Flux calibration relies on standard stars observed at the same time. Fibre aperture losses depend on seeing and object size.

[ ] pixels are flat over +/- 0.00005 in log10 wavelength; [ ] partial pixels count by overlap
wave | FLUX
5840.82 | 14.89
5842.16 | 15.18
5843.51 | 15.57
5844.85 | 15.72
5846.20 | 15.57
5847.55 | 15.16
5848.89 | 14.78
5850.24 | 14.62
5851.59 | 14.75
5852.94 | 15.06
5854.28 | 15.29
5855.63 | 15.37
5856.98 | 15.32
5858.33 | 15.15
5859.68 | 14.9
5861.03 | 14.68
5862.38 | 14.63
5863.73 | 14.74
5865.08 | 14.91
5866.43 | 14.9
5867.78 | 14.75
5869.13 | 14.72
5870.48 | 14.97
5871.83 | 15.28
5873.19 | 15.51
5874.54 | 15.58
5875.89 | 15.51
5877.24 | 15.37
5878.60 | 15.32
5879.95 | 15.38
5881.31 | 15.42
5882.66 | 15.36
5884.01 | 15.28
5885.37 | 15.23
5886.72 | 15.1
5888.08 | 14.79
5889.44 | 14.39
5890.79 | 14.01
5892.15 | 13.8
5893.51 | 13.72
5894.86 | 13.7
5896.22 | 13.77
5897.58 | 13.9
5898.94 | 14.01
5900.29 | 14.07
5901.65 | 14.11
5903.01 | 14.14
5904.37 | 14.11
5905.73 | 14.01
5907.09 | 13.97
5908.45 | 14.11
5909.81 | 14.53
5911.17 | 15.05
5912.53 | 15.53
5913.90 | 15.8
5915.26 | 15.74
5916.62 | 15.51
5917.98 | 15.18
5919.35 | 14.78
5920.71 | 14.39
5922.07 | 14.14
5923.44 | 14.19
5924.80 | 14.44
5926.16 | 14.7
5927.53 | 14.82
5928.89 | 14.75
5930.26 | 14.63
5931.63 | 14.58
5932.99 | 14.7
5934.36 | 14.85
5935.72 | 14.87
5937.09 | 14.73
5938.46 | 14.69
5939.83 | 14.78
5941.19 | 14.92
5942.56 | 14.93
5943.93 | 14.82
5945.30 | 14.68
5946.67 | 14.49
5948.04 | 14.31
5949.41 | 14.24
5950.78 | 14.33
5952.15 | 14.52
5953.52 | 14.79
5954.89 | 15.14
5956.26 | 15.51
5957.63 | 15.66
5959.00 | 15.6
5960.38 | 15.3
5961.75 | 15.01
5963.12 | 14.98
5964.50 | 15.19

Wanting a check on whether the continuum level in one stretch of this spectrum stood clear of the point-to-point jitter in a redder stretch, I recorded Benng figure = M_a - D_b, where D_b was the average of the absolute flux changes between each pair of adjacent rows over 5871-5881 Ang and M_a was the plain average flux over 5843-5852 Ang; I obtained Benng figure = 15.1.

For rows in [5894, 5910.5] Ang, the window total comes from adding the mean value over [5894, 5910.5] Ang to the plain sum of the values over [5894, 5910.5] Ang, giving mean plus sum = 182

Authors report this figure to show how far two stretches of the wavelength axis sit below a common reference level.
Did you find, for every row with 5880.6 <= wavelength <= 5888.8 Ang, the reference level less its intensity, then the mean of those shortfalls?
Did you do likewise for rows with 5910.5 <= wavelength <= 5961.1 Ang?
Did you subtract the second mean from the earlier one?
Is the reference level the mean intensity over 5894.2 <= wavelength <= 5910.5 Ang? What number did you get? -0.33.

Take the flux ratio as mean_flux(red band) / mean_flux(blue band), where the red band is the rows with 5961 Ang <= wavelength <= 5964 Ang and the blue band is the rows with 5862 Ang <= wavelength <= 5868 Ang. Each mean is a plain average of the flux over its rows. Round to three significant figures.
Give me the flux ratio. 1.01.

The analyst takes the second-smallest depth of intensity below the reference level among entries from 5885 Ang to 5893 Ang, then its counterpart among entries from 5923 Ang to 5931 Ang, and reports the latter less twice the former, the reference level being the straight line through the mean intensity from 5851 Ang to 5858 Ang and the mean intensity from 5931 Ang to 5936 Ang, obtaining 0.24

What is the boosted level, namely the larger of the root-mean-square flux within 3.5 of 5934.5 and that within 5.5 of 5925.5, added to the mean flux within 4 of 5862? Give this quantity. 29.6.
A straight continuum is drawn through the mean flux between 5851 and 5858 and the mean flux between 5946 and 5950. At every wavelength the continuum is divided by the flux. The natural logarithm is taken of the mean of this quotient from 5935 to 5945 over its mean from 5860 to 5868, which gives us -0.05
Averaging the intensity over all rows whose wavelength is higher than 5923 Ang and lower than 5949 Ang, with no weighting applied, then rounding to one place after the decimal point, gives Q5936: 14.7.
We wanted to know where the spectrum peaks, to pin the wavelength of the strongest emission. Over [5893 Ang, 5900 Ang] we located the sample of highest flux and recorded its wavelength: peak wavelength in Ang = 5898.94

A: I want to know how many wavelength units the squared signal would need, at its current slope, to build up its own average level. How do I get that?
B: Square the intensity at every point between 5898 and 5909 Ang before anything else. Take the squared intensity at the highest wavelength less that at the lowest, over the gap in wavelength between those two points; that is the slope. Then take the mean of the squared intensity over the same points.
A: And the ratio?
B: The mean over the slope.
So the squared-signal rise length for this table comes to 669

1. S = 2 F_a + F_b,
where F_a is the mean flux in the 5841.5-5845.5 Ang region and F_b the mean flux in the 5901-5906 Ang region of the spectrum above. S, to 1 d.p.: 45.1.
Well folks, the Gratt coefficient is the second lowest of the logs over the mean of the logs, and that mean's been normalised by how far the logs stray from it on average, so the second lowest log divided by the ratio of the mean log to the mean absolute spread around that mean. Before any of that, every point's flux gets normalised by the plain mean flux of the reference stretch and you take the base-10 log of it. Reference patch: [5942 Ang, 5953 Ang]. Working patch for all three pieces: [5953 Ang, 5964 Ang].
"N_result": 0.0048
